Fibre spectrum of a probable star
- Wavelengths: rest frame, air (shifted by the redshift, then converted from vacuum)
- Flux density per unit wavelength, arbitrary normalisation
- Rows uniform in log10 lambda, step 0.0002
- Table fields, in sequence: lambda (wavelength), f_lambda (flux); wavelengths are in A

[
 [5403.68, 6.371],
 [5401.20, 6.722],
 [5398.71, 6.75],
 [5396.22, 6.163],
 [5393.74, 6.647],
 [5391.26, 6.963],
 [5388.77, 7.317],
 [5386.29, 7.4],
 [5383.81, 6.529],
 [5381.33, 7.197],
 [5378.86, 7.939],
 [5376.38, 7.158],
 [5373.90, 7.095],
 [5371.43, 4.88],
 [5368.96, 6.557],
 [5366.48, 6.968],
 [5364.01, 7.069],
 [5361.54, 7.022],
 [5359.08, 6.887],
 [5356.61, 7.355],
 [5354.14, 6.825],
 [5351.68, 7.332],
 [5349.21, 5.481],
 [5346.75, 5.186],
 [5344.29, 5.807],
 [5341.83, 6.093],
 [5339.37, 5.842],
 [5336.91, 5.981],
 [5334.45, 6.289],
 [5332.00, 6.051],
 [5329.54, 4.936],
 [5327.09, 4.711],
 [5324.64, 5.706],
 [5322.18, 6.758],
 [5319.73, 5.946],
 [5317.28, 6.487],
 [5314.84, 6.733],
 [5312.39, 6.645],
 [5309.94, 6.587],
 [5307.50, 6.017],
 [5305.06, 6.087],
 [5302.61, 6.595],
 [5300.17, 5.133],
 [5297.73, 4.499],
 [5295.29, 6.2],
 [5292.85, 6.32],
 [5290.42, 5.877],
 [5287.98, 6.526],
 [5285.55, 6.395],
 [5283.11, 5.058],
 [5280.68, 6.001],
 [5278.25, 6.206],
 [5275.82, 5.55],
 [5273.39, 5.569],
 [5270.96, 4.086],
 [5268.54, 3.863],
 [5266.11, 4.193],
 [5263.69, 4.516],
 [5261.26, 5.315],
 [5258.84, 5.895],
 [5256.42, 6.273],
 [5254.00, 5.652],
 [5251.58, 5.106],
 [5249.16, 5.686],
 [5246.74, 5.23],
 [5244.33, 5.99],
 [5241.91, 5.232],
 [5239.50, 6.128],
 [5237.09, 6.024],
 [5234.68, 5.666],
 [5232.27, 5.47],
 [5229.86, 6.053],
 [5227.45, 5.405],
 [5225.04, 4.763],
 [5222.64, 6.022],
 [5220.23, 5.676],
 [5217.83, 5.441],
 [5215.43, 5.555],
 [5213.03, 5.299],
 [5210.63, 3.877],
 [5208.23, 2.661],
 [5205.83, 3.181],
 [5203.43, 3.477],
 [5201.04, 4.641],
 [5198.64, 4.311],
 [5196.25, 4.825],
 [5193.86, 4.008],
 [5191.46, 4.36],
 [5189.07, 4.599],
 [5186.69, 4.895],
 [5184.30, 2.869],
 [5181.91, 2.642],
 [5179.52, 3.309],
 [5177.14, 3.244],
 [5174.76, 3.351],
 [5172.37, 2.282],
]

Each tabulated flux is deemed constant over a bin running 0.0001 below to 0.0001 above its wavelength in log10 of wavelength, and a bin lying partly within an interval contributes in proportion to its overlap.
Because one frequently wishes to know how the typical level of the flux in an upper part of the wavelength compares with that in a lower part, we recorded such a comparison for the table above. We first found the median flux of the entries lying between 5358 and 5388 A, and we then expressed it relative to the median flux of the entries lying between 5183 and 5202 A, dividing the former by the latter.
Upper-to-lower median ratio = 1.6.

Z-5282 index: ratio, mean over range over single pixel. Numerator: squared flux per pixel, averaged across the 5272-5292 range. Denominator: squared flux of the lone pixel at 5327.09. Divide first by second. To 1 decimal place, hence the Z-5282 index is 1.6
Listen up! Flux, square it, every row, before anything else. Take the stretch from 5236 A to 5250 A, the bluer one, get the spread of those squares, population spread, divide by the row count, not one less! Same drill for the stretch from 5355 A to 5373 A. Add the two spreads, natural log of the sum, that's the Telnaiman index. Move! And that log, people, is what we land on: 2.59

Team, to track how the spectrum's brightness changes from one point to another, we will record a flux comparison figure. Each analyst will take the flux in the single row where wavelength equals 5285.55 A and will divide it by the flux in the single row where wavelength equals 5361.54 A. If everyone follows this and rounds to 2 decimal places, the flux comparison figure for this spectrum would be 0.91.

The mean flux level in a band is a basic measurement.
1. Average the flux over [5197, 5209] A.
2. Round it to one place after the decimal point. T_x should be 3.7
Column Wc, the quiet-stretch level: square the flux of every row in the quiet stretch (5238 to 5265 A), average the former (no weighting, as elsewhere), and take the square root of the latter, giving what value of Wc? 5.6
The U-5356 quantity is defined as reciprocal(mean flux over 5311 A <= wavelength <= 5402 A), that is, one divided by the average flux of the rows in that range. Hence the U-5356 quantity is 0.15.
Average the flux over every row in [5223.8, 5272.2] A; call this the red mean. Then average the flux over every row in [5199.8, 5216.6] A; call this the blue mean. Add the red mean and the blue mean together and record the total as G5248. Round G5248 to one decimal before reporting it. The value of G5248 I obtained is 9.4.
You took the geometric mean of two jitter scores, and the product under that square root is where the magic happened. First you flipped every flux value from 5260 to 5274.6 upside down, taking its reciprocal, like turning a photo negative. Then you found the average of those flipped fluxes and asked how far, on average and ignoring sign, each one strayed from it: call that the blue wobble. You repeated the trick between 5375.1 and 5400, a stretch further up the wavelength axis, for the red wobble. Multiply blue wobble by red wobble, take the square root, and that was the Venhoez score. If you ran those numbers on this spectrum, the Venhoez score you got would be 0.014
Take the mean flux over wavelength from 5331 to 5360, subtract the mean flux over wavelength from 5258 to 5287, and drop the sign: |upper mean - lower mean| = 1.0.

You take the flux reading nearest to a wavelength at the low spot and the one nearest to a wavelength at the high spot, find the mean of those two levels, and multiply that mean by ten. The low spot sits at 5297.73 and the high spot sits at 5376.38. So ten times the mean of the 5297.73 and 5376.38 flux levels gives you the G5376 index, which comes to 58.3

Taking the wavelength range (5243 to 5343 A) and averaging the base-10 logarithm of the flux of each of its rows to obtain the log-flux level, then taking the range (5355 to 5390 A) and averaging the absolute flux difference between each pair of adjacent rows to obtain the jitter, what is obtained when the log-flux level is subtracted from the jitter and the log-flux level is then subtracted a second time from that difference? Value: -0.9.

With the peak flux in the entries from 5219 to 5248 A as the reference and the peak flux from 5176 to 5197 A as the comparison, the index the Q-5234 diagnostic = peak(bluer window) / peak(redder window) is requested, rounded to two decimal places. 0.80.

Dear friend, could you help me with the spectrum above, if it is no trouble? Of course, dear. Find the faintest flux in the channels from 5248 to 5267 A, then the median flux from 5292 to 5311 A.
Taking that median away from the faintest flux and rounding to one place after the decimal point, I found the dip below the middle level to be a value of -2.0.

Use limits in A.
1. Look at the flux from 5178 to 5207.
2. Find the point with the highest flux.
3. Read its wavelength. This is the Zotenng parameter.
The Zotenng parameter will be 5186.69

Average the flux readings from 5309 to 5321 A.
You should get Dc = 6.48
